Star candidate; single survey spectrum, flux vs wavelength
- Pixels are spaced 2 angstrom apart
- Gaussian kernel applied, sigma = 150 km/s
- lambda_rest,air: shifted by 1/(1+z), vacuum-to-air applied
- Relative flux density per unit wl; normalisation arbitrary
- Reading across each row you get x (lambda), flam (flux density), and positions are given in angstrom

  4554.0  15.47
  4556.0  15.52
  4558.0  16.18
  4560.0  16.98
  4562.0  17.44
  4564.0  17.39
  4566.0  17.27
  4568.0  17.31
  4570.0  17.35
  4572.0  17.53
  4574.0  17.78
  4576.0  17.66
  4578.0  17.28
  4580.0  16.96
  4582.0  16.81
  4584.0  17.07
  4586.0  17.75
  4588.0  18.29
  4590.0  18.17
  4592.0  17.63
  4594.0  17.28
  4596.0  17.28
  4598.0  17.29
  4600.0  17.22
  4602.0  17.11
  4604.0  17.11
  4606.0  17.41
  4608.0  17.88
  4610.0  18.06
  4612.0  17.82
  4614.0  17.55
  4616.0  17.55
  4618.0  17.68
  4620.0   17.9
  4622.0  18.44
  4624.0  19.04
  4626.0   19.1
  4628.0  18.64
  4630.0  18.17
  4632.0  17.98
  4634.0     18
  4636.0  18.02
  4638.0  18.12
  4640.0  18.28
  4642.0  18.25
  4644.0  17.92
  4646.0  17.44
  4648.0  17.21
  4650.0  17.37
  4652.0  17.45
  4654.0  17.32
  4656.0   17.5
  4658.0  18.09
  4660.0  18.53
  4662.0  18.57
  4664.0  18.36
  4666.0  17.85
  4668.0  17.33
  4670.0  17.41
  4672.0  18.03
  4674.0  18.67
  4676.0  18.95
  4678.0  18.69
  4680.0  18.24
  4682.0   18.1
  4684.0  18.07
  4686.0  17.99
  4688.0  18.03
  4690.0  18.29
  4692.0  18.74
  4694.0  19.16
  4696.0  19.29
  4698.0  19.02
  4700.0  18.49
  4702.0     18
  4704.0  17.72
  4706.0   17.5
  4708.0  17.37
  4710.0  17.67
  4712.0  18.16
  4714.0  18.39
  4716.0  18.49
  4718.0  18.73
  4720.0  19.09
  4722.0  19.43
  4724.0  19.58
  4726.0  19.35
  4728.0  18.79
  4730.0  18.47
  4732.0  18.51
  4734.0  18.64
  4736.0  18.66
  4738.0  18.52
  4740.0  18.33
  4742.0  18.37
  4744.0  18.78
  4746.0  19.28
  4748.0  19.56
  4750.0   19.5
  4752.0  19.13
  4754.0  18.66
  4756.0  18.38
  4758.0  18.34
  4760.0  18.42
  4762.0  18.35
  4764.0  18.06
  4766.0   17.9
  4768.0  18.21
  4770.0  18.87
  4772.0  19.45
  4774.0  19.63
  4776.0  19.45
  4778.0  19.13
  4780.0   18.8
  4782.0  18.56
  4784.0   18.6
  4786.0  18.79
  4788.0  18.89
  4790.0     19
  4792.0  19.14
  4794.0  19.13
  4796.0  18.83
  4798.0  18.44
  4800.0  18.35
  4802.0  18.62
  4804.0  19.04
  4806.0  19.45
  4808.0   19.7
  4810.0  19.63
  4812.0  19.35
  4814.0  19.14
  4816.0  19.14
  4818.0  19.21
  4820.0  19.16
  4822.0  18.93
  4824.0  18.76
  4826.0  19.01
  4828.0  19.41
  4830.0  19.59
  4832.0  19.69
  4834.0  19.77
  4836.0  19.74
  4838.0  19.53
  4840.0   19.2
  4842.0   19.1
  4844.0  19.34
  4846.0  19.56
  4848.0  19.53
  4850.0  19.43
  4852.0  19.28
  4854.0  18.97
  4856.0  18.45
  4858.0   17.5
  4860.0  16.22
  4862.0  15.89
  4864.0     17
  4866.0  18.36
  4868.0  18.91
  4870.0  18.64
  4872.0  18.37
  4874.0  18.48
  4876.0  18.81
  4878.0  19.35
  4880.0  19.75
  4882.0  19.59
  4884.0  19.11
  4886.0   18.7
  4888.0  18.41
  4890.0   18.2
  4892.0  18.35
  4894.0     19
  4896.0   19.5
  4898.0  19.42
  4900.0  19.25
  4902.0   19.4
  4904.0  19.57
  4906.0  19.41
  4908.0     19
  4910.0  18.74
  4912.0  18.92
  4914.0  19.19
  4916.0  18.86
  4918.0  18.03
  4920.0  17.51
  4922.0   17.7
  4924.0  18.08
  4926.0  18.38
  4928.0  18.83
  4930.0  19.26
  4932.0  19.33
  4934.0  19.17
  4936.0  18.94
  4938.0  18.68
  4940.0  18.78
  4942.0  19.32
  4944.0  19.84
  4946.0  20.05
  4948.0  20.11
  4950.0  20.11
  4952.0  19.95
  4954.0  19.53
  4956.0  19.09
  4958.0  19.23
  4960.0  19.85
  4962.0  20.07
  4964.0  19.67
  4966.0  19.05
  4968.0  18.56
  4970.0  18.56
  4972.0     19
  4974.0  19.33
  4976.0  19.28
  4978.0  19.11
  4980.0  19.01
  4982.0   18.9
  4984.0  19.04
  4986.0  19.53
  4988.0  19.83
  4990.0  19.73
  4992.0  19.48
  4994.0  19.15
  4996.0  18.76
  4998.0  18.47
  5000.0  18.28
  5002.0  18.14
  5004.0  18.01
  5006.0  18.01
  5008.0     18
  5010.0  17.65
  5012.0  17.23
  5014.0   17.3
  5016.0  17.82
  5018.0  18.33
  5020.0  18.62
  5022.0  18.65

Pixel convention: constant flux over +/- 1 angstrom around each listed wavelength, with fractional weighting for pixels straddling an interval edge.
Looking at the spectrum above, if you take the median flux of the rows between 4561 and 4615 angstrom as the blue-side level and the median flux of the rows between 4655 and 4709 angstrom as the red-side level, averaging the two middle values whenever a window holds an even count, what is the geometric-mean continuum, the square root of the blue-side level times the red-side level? 17.7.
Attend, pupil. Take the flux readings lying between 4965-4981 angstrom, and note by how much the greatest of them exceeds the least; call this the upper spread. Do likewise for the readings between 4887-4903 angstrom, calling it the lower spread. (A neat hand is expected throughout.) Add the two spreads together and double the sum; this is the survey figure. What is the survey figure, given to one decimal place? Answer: 4.1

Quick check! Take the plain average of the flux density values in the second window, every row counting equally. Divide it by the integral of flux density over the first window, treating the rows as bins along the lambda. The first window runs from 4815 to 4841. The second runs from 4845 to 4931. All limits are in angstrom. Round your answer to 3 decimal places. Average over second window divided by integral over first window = 0.037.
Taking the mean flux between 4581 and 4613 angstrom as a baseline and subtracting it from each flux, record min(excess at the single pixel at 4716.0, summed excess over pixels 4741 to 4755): 1.0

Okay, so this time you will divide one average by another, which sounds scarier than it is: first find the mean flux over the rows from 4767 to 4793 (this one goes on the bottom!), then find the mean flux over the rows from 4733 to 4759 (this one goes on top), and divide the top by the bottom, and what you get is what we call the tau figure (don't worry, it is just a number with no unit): 0.99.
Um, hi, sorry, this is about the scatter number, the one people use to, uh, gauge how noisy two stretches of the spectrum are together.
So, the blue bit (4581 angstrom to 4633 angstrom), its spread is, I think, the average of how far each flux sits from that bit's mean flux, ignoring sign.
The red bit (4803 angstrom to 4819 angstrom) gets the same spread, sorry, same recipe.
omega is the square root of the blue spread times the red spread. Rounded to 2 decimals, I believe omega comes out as 0.31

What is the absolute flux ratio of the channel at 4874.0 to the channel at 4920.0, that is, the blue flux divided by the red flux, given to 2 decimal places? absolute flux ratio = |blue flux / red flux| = 1.06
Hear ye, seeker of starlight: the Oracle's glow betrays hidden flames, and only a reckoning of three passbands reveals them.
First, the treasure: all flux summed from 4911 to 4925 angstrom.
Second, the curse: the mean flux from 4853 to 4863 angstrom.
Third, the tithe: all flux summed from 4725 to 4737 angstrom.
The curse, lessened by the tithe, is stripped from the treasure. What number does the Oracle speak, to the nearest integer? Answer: 223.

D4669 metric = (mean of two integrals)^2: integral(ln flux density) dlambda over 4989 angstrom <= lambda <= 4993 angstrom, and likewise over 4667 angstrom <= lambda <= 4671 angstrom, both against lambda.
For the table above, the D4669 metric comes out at 136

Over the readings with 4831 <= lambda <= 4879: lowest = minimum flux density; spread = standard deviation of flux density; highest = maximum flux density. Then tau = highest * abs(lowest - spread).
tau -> 293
